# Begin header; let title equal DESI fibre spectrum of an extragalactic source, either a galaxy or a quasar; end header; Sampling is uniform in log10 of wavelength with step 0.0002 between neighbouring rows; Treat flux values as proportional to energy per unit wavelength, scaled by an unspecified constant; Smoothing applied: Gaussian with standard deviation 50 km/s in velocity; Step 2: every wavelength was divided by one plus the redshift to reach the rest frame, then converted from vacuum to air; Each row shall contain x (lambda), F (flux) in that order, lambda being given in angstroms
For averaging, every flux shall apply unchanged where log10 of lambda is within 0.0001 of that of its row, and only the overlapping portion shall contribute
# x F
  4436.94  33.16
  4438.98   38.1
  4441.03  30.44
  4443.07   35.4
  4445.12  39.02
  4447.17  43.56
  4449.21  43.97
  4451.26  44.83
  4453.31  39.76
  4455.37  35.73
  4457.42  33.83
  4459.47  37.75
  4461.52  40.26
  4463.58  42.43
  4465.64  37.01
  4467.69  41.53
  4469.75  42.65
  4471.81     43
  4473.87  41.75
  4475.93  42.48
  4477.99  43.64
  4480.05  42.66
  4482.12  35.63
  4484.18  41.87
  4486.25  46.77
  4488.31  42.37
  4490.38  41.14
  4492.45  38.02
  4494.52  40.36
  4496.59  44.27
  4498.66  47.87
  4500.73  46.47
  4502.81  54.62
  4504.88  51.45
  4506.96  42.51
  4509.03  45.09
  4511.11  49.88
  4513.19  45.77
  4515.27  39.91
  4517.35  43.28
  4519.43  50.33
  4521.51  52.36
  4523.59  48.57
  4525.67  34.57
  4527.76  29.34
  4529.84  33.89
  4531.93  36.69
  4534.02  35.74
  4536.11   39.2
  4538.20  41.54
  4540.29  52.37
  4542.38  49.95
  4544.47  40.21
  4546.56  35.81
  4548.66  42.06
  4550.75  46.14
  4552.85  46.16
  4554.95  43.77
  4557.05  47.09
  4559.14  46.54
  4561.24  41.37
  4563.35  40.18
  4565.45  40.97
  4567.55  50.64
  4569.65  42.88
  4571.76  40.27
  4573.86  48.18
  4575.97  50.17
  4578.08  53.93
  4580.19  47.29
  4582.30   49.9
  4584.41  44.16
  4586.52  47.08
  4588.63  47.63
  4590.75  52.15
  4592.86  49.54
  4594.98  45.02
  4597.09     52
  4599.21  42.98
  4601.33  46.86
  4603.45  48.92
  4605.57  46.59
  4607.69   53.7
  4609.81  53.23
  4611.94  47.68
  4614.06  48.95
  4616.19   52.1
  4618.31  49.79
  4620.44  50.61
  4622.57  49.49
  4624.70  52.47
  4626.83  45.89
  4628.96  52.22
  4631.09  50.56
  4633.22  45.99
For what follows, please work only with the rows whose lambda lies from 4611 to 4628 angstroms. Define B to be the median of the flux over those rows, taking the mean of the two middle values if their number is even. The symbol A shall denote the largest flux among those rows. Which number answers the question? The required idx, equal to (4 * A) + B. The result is 260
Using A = 52.47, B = 50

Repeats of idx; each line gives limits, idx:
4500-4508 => 267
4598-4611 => 263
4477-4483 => 217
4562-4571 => 244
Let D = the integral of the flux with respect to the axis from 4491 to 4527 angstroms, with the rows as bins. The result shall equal 1635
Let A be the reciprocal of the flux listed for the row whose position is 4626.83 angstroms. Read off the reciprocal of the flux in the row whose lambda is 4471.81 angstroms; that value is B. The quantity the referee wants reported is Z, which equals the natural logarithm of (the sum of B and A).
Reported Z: -3.10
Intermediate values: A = 0.0218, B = 0.023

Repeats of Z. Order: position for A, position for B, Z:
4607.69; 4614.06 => -3.24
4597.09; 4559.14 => -3.20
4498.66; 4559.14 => -3.16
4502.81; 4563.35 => -3.14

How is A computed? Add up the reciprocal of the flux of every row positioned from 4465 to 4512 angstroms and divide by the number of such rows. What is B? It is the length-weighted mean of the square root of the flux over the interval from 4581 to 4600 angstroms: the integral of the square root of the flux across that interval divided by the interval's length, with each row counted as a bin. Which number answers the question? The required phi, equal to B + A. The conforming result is 6.94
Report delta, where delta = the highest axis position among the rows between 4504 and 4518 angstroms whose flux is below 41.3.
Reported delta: 4515.27 angstroms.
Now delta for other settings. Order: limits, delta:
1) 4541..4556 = 4546.56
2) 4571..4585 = 4571.76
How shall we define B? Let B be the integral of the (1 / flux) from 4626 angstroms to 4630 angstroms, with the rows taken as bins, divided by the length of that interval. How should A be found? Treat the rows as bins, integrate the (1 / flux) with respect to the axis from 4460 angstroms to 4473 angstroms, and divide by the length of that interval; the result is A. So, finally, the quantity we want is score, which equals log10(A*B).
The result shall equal -3.30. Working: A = 0.0244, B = 0.020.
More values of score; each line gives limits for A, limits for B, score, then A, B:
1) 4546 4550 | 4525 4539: -3.15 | 0.0253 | 0.028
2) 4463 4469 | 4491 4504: -3.25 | 0.0249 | 0.022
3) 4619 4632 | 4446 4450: -3.34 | 0.0200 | 0.023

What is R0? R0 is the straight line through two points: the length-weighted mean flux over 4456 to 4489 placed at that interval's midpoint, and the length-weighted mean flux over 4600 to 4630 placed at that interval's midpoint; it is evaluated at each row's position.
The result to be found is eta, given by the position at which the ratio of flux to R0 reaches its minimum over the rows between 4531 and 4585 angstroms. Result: 4546.56 angstroms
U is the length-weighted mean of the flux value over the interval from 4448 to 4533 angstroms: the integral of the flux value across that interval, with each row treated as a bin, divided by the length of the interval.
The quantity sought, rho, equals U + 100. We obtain 142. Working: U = 42.4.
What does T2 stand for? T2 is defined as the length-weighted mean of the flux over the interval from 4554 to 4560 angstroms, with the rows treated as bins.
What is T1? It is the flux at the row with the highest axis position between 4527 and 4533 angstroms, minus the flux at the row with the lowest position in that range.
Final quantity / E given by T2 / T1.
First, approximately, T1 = 7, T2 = 46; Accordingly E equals 6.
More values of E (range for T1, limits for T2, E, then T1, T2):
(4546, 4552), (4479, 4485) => 4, 10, 40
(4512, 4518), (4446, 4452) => -18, -2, 44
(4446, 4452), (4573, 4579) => 40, 1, 51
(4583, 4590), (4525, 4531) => 9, 3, 33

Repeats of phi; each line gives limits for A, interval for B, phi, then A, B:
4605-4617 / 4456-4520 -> 6.57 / 0.020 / 6.6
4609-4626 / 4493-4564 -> 6.61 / 0.020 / 6.6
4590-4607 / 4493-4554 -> 6.61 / 0.021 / 6.6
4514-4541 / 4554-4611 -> 6.89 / 0.025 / 6.9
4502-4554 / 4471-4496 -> 6.48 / 0.024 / 6.5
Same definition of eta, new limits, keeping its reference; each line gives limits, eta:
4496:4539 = 4527.76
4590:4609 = 4599.21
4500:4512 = 4506.96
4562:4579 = 4571.76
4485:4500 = 4492.45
